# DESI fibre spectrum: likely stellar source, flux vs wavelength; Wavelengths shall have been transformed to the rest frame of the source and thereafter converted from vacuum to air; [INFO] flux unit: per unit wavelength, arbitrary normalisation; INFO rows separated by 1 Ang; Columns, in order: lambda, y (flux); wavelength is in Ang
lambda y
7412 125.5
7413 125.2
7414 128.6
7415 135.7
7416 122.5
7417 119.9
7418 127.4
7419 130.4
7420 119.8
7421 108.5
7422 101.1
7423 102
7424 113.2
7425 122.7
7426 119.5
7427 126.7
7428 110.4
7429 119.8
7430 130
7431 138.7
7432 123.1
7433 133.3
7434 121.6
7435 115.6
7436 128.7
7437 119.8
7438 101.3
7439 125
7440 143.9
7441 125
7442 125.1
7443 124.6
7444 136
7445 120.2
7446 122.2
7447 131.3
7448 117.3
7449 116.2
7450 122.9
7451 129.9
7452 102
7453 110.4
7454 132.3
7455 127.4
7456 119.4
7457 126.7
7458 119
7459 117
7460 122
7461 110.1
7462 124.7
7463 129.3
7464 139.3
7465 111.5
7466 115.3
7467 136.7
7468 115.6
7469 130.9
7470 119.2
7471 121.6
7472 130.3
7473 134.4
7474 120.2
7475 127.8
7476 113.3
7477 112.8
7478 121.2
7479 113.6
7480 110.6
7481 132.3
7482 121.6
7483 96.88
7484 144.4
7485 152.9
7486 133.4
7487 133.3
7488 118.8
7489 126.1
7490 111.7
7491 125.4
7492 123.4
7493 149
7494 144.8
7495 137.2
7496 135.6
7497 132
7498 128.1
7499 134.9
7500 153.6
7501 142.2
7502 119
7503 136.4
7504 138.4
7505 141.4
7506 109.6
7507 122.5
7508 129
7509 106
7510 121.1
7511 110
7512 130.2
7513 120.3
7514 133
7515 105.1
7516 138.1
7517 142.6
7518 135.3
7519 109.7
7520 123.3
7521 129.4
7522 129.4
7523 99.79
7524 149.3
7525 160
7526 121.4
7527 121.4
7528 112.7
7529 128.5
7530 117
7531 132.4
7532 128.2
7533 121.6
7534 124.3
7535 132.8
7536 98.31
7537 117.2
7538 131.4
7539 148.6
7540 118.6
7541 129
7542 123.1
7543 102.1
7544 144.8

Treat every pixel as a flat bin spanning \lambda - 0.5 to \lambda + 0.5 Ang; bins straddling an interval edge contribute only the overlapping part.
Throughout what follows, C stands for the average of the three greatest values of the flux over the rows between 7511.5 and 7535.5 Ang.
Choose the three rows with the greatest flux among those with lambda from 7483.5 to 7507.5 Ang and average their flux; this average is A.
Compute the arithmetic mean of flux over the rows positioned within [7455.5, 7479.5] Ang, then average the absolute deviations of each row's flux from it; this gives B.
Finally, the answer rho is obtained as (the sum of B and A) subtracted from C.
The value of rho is -8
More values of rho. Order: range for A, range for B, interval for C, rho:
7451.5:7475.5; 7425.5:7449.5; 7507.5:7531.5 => 7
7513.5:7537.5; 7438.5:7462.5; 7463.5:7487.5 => -11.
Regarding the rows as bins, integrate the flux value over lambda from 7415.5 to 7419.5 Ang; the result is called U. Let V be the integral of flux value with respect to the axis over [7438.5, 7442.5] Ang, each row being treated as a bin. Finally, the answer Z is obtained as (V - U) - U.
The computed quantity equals -481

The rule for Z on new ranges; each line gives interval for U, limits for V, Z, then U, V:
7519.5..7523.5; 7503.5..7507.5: -452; 482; 512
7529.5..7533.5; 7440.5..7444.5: -488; 499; 511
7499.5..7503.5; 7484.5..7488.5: -564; 551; 538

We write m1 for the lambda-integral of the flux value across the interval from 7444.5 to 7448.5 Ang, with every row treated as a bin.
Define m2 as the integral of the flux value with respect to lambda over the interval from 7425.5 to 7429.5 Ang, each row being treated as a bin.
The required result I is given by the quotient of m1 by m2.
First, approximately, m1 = 491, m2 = 476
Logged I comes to 1.03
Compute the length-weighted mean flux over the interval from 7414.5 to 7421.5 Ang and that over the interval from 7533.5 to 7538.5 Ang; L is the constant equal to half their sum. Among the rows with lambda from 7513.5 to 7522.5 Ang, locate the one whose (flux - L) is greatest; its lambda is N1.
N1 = 7517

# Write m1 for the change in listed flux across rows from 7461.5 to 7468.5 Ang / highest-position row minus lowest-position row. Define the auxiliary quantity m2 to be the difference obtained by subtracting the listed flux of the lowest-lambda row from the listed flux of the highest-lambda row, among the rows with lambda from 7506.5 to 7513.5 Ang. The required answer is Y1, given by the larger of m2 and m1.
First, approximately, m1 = -9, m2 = -2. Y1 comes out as -2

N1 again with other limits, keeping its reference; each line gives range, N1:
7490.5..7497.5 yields 7493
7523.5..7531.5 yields 7525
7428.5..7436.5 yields 7431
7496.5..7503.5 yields 7500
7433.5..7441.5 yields 7440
